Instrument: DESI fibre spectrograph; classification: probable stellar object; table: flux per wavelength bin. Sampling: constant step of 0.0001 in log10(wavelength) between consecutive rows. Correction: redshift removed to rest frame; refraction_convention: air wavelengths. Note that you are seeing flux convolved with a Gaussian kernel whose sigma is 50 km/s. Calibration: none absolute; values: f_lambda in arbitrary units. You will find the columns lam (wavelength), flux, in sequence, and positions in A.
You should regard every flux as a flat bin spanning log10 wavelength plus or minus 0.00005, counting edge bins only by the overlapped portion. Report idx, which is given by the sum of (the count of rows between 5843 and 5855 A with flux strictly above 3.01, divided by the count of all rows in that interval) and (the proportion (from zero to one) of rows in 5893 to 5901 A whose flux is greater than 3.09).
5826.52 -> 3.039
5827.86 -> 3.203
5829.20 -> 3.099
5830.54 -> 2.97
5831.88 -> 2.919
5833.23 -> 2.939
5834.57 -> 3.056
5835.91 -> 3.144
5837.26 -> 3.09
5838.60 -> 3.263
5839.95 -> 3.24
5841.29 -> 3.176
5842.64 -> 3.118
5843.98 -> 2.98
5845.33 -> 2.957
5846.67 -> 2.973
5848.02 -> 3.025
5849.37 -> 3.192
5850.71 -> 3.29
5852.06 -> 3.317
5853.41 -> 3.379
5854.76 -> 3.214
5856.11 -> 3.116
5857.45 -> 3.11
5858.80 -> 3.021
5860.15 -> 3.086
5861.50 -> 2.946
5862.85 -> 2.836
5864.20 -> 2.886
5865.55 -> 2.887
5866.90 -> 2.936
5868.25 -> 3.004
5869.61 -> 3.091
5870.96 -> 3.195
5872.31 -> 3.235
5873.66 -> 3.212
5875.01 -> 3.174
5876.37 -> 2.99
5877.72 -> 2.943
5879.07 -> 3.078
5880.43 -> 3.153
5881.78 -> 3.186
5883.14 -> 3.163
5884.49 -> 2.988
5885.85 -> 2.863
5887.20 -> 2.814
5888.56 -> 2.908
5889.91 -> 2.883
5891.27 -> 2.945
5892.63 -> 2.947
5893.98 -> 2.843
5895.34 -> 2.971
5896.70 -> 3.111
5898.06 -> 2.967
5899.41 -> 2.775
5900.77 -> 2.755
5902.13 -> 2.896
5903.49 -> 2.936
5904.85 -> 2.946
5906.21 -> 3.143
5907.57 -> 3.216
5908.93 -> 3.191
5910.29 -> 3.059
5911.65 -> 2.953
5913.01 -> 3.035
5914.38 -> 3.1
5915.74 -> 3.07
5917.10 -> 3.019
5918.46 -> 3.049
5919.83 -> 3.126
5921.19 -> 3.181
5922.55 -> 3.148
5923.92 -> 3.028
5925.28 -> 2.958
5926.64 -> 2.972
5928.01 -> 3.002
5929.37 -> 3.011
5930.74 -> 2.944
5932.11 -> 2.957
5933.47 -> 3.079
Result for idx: 0.83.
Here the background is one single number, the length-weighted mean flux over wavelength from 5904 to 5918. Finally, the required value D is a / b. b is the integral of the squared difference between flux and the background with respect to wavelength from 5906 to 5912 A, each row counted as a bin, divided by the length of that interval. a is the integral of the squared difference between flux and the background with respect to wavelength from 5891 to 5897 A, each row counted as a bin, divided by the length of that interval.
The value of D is 1.8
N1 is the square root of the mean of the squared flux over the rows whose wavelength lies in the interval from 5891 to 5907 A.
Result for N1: 2.94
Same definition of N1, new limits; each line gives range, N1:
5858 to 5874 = 3.03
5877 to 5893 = 2.99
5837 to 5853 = 3.14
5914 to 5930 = 3.06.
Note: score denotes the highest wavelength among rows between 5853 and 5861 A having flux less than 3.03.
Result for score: 5858.80 A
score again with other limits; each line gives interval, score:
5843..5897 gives 5895.34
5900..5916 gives 5911.65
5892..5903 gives 5902.13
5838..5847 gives 5846.67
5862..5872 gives 5868.25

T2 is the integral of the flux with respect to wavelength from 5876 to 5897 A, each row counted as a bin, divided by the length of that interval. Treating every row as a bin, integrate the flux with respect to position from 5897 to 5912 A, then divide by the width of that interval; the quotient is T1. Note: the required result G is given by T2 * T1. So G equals 8.92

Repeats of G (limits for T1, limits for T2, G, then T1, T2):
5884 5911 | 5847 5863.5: 9.24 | 2.96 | 3.12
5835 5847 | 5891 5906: 9.09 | 3.11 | 2.92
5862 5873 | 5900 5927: 9.14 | 3.01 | 3.04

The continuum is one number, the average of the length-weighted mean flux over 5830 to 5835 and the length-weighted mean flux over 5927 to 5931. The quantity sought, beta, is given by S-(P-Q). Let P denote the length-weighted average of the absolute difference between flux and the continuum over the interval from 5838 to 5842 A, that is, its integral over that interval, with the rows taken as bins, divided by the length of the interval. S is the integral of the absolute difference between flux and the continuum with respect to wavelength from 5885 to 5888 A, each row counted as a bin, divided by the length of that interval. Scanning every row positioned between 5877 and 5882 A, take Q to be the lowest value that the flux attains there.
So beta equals 2.82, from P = 0.249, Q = 2.943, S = 0.128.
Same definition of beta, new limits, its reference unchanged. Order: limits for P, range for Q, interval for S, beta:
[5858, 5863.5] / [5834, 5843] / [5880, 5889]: 3.11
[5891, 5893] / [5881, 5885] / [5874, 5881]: 3.07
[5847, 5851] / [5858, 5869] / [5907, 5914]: 2.79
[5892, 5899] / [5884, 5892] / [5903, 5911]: 2.88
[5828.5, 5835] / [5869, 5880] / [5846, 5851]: 3.02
